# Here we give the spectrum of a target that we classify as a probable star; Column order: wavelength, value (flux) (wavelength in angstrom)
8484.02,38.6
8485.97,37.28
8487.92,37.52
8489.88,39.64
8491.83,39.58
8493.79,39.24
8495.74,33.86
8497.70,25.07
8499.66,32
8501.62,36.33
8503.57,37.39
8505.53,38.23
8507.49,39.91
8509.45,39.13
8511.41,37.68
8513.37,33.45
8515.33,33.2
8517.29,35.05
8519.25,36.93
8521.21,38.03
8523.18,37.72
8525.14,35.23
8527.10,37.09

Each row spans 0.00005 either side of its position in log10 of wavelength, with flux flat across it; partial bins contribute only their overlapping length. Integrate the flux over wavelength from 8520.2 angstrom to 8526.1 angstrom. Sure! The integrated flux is 218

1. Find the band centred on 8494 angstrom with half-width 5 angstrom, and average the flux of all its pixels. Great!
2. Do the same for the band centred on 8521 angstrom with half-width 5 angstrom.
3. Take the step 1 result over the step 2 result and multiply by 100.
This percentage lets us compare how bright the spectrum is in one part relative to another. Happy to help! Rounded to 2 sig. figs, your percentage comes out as 97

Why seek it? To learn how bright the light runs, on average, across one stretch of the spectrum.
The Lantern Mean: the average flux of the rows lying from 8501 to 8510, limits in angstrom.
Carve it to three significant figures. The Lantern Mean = 38.2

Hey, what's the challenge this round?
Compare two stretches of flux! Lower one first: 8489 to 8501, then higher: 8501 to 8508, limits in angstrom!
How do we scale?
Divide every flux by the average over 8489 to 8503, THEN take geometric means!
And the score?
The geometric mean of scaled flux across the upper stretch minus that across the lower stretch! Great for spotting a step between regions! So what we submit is 0.10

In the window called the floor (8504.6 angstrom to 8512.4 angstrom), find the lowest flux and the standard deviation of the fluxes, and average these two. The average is 19.3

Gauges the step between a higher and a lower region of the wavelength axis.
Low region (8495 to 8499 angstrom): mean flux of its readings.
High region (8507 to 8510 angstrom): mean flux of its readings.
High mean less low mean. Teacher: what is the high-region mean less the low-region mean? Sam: 10.1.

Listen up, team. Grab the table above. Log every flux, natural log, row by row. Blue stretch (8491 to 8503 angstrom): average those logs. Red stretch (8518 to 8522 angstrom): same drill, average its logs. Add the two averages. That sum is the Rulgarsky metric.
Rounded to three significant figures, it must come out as 7.15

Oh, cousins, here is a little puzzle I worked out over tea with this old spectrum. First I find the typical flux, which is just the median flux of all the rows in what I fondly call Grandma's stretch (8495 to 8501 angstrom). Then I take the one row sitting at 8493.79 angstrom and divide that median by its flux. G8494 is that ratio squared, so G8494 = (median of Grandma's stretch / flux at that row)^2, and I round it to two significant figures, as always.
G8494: 0.67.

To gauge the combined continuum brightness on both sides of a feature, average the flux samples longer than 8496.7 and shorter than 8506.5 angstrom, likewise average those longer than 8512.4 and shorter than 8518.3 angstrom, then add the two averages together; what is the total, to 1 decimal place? 67.7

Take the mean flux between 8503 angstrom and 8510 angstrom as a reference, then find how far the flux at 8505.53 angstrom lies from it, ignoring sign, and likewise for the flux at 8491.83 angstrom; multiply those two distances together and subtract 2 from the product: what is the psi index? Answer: -1.6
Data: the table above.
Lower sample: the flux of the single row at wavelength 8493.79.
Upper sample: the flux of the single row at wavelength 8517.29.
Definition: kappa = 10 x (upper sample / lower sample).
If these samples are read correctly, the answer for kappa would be 8.9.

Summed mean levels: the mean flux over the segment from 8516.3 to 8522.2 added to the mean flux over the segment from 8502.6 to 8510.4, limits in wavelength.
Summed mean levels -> 75.3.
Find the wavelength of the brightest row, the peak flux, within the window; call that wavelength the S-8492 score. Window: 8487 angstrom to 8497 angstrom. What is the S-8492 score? 8489.88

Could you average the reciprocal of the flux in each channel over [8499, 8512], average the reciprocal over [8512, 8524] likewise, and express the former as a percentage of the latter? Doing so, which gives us 96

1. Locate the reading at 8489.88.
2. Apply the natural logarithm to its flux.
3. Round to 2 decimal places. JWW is 3.68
